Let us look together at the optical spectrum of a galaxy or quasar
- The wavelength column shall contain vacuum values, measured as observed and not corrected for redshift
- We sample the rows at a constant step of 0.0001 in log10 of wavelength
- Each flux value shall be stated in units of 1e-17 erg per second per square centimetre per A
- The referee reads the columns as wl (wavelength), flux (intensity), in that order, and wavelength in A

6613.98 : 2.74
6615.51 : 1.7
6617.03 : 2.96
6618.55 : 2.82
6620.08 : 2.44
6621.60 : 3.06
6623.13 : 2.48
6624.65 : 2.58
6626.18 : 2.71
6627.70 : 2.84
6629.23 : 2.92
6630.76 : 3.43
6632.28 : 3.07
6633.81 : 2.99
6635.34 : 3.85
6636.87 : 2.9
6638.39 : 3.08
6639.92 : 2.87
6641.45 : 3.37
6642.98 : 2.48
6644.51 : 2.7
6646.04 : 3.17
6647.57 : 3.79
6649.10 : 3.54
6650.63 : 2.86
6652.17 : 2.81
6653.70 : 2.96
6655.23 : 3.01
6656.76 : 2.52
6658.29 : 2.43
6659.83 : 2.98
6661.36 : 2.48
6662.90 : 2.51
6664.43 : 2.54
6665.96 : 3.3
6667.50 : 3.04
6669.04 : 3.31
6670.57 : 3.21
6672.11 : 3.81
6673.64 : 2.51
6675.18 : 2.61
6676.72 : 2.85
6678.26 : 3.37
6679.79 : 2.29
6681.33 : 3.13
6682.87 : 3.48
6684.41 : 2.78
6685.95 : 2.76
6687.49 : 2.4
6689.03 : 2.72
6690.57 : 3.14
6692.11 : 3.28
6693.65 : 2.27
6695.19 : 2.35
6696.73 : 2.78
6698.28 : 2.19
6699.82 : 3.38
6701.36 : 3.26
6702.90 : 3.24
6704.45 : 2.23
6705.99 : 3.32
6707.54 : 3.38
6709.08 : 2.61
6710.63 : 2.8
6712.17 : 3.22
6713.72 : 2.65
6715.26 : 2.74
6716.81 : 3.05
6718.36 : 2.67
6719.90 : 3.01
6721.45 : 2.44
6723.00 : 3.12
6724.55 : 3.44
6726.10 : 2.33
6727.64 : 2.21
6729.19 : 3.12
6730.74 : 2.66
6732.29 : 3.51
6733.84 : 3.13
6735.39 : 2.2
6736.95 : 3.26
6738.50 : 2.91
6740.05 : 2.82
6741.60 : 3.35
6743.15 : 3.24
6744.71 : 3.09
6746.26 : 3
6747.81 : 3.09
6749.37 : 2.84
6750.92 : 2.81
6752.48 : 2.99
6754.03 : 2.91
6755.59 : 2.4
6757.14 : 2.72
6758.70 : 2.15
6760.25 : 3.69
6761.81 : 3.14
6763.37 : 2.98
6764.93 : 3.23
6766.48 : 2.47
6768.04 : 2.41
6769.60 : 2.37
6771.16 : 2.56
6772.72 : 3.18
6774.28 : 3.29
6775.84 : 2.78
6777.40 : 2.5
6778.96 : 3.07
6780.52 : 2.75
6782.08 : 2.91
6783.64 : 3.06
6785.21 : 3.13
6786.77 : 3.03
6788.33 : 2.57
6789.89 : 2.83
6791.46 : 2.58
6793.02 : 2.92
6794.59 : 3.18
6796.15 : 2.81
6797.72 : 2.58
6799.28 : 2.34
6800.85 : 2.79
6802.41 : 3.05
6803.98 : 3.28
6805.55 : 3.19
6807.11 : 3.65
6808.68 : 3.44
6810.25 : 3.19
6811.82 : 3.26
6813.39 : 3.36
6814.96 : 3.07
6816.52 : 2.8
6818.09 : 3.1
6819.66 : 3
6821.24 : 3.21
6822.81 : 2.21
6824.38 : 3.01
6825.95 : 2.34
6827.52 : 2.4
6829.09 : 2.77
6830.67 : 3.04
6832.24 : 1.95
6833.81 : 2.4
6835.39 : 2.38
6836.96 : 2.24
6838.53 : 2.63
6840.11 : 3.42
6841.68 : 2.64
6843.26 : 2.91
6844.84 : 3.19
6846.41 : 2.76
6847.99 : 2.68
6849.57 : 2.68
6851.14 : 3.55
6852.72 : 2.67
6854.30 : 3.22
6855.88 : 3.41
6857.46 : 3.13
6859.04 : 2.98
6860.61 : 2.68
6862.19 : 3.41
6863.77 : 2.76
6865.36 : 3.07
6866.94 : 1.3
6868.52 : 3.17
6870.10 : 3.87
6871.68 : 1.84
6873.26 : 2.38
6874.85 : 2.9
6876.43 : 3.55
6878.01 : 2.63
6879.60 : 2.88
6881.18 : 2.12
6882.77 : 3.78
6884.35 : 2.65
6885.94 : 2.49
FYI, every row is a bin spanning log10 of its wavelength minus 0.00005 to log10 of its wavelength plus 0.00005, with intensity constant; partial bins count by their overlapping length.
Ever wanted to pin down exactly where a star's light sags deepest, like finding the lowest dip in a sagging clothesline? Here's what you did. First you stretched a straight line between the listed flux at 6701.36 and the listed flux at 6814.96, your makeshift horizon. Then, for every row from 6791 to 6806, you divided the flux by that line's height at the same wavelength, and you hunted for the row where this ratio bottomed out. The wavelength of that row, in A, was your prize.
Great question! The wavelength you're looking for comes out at 6799.28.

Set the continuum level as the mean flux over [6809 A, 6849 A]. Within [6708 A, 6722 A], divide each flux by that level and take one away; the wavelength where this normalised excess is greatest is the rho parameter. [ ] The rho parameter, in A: 6712.17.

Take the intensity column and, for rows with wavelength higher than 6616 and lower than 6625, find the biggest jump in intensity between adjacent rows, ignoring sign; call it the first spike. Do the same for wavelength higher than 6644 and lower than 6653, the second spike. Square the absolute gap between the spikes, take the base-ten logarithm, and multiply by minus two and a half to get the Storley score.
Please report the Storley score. 6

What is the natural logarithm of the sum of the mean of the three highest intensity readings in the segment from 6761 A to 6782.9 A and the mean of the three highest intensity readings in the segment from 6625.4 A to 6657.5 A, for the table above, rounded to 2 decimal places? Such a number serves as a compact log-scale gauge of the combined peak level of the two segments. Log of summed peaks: 1.94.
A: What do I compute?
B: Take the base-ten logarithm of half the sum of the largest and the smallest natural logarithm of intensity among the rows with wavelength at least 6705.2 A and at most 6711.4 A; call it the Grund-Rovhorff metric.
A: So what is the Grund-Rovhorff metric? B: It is 0.037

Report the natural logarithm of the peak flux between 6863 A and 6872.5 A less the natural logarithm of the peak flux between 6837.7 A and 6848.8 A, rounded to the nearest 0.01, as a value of 0.12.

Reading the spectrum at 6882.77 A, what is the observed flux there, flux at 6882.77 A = 3.78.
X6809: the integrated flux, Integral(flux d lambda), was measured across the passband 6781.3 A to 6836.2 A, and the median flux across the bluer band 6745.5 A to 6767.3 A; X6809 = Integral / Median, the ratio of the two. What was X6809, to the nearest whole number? 54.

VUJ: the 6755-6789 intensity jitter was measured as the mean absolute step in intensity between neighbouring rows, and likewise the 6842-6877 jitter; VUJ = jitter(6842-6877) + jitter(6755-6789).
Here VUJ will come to 1.03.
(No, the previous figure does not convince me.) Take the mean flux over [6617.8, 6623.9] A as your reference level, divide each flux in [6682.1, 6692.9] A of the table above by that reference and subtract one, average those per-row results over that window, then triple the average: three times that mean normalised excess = 0.263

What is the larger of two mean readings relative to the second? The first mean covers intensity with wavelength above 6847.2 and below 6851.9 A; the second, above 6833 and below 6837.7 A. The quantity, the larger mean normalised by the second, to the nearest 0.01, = 1.27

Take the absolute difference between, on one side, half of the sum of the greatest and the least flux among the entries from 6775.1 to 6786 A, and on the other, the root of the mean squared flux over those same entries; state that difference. 0.08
